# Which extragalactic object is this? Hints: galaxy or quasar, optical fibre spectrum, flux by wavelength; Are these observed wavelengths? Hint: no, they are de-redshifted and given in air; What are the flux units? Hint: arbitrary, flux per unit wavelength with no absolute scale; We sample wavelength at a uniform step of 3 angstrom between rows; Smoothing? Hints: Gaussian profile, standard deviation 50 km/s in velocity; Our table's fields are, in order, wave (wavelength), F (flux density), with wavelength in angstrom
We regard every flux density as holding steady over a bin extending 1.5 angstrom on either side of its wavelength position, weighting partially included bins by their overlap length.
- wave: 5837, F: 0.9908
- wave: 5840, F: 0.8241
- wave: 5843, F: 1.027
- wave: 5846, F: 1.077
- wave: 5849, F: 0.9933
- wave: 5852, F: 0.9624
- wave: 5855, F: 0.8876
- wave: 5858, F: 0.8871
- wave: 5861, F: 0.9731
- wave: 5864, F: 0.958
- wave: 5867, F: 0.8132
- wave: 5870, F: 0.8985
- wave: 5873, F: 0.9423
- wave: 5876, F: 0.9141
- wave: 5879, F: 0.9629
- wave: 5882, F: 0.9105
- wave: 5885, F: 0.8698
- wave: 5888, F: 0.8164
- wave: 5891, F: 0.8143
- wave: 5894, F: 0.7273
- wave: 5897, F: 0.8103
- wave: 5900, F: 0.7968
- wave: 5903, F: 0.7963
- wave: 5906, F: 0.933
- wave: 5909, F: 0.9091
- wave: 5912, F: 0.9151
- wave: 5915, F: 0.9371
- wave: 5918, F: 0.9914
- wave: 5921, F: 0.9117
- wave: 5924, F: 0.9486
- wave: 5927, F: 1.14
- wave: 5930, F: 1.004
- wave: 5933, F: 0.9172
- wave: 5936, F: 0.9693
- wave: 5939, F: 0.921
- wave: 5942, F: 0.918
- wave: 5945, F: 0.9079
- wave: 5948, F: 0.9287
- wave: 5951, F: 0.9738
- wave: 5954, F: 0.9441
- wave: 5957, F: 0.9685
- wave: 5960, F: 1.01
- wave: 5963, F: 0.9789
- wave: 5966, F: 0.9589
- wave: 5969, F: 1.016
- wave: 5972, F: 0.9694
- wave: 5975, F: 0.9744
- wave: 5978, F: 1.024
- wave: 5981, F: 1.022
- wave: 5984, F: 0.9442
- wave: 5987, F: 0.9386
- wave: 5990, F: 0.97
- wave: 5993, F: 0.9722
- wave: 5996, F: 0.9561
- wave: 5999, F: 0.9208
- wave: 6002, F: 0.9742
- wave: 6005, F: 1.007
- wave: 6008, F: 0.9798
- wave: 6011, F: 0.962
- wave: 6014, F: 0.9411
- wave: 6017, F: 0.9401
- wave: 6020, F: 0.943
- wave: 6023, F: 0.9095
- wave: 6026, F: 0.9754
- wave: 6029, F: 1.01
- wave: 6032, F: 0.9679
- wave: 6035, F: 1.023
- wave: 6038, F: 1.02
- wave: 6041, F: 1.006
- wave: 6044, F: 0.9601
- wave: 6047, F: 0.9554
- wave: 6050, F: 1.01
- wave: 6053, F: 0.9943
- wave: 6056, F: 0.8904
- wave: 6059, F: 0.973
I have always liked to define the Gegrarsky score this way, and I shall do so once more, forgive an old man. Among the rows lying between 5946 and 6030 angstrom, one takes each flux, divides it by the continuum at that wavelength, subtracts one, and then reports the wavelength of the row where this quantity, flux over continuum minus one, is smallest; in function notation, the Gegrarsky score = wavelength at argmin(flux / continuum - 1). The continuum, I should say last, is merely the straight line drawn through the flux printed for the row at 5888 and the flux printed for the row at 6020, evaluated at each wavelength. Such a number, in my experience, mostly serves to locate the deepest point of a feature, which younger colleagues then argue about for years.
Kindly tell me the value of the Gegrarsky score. 6023 angstrom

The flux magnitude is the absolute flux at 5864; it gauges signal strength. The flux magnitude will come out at 0.958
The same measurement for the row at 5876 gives 0.914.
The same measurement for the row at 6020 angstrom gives 0.943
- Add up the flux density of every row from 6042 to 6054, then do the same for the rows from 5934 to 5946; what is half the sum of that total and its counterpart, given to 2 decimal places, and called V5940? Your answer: 3.82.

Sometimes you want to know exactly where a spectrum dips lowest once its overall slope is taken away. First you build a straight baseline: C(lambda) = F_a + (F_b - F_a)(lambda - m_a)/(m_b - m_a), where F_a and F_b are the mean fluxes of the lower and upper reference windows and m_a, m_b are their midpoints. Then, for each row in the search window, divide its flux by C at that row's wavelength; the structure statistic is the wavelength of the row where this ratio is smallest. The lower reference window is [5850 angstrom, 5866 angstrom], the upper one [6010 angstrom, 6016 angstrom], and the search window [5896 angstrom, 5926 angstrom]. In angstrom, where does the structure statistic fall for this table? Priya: 5903 angstrom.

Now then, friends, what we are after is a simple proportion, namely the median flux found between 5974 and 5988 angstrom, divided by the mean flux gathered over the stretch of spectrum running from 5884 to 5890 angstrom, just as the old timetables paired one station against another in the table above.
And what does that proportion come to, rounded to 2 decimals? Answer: 1.16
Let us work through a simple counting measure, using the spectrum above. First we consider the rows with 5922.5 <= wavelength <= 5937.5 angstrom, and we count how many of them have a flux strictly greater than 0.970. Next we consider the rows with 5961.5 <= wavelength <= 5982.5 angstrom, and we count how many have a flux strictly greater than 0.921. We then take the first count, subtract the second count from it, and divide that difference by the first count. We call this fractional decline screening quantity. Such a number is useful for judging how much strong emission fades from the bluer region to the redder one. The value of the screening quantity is -2.5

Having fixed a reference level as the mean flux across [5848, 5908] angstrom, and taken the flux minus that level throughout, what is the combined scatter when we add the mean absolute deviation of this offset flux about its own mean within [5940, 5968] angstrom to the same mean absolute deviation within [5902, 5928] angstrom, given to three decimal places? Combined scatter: 0.082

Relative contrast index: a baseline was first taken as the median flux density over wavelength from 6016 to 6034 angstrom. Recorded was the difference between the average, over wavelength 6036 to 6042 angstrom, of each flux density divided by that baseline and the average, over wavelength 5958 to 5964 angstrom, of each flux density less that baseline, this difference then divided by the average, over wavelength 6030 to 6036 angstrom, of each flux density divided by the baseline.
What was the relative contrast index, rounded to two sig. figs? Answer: 0.98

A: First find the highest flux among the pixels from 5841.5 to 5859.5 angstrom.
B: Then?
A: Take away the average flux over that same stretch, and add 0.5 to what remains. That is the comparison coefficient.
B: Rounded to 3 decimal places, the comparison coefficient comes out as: 0.605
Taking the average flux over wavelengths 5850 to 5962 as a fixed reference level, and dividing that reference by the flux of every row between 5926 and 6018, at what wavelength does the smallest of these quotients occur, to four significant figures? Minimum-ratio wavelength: 5927 angstrom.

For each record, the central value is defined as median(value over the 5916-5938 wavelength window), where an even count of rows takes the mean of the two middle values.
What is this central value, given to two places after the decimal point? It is 0.97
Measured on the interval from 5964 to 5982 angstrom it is 1.00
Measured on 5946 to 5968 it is 0.97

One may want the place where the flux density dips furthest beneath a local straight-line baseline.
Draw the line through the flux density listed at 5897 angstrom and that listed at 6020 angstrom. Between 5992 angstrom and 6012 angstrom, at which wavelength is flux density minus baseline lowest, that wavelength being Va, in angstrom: 5999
